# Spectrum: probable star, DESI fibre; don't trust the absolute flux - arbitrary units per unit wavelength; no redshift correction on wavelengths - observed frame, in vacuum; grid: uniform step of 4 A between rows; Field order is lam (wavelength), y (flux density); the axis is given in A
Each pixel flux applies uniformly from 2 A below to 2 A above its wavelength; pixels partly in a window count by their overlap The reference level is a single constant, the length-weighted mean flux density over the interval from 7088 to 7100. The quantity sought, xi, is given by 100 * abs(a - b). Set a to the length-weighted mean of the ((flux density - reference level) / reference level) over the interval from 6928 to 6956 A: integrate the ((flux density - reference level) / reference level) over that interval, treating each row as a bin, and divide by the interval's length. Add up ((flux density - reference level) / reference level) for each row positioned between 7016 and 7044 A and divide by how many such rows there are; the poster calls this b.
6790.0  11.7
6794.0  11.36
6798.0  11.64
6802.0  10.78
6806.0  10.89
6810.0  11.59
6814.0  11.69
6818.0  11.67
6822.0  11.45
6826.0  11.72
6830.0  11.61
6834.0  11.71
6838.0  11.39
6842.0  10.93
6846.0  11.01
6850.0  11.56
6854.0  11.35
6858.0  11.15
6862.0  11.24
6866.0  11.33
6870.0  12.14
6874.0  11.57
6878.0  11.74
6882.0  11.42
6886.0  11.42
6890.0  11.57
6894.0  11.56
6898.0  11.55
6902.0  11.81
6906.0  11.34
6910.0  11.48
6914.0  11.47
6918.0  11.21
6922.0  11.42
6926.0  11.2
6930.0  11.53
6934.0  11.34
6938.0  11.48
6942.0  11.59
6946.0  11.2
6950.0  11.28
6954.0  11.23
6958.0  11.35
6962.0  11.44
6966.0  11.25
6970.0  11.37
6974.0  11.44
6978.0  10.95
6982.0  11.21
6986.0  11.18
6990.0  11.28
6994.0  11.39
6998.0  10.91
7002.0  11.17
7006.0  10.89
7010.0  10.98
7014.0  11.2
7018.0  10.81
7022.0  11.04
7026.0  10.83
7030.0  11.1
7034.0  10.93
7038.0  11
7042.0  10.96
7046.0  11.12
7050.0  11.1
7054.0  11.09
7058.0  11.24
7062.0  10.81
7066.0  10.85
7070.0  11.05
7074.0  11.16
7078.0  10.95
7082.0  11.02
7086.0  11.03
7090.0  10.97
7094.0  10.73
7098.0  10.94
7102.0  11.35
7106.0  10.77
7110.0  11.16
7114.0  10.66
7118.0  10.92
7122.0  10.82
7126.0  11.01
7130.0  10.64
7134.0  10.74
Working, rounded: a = 0.046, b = 0.007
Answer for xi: 3.9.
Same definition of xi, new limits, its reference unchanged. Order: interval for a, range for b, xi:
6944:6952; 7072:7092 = 2.0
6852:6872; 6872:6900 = 1.0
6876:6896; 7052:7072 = 4.9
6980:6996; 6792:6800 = 2.2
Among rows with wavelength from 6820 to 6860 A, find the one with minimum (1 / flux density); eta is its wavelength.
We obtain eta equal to 6826.0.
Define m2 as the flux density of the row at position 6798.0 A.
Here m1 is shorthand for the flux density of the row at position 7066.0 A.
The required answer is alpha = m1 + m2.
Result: 22.5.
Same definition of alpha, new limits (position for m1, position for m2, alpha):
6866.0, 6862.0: 22.6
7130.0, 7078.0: 21.6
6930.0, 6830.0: 23.1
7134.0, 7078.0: 21.7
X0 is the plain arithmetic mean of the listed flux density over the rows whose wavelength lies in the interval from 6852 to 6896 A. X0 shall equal 11.5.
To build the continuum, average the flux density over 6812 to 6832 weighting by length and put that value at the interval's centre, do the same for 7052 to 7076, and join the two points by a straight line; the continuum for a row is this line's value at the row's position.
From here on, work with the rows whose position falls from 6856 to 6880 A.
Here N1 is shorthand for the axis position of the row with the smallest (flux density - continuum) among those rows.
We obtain 6858.0 A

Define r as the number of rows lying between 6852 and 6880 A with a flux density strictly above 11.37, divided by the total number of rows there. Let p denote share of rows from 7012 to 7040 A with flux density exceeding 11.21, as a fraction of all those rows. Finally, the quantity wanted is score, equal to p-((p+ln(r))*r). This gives 0.36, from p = 0.00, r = 0.4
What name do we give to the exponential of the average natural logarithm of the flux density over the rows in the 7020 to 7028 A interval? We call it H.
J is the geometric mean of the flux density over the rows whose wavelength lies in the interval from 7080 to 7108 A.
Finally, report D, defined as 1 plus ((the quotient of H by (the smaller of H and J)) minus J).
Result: -8.97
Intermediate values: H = 10.9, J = 11.0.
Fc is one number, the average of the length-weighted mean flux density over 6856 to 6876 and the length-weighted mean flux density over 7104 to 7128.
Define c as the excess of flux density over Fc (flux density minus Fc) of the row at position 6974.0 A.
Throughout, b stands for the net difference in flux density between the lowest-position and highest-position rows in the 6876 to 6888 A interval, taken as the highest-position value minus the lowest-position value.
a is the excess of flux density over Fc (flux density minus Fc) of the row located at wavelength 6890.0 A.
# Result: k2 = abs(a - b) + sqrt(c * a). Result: 1.0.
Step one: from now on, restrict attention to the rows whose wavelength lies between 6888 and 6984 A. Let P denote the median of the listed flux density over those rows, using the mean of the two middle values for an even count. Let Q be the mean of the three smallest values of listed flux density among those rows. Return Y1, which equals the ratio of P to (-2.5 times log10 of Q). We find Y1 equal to -4.36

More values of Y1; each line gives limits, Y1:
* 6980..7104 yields -4.27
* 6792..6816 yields -4.41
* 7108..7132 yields -4.22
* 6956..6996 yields -4.33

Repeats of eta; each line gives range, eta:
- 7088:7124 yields 7102.0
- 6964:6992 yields 6974.0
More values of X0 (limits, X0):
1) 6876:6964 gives 11.4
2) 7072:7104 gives 11.0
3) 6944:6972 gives 11.3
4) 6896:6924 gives 11.5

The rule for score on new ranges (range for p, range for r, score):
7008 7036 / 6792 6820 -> 0.32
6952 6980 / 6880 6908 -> 0.25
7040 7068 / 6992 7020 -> 0.40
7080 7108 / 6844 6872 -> 0.46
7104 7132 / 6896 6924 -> 0.24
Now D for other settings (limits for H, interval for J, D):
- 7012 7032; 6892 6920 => -9.49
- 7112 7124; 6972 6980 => -9.19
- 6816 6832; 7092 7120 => -8.87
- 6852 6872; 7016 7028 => -8.84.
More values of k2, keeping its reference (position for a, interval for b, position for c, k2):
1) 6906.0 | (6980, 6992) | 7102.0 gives 0.2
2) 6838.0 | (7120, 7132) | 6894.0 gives 0.7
